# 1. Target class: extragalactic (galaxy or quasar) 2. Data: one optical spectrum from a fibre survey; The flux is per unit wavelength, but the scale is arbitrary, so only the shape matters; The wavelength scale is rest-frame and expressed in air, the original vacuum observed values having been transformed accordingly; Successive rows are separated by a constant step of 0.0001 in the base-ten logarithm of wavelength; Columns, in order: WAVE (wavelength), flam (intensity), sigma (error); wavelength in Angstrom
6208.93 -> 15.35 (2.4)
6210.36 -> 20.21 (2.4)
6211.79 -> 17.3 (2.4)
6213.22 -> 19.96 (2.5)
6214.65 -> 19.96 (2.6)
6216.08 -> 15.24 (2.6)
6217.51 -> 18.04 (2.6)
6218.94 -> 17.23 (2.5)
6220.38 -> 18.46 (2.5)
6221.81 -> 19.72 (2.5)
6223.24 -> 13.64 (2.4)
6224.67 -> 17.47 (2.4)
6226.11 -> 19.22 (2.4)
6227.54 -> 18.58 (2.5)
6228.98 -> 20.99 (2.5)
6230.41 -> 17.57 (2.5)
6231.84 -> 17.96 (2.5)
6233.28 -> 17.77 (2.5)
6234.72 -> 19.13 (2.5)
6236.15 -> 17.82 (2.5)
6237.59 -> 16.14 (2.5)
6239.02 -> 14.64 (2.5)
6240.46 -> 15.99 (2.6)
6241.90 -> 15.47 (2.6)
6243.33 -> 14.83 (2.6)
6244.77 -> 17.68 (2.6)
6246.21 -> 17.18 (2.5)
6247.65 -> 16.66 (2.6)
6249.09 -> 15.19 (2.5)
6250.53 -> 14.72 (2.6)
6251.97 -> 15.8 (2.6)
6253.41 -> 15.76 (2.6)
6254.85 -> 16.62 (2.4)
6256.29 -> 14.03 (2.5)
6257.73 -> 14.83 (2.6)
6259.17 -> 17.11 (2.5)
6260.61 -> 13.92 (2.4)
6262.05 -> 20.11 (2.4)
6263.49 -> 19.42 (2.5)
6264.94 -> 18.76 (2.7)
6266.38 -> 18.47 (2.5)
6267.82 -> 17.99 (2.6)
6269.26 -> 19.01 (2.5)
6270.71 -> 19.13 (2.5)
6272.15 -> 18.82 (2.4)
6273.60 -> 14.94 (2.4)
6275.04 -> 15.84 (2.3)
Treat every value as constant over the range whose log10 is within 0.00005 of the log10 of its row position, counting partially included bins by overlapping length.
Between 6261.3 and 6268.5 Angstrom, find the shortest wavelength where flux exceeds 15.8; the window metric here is 6262.05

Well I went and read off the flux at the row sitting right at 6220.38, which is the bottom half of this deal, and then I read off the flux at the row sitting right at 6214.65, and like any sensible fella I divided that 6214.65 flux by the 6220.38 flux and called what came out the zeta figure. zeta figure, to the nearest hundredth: 1.08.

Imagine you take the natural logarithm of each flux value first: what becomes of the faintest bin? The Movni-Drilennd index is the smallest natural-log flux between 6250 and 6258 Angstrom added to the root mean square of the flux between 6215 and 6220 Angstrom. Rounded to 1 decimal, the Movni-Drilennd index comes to 19.5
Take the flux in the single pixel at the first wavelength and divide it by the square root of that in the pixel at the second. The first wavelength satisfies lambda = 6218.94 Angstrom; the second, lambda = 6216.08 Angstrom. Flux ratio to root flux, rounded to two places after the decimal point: 4.41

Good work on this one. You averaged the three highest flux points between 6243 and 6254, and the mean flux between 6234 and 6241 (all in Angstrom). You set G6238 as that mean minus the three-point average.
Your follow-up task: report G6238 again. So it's -0.4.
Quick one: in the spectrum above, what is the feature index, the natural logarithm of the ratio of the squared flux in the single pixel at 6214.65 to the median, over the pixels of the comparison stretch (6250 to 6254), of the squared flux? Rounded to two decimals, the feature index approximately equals 0.47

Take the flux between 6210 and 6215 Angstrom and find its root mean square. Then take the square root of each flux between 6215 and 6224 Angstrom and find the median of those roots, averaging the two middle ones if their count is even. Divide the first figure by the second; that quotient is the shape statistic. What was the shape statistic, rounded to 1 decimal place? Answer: 4.6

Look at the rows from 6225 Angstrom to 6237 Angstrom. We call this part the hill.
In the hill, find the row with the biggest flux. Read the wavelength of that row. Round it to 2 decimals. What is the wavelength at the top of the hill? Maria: 6228.98 Angstrom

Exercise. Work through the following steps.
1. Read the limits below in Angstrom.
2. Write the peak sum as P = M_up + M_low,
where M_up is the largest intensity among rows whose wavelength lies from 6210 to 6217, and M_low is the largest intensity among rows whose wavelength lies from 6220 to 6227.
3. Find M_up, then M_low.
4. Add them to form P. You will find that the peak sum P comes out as 39.9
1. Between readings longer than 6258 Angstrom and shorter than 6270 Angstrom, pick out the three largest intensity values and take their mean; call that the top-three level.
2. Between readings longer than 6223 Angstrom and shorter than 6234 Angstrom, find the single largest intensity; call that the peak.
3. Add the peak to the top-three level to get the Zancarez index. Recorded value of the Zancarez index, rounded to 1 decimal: 40.5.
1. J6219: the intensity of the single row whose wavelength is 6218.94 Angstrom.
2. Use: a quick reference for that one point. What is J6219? 17.23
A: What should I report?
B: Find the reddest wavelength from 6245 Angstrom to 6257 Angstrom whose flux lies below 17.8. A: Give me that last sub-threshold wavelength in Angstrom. 6256.29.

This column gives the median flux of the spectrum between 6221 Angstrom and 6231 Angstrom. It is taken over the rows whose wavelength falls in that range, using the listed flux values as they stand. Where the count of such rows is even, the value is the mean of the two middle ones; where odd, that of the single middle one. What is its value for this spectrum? 18.6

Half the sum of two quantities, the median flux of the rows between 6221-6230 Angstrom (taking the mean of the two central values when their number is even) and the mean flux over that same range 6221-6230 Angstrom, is 18.6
